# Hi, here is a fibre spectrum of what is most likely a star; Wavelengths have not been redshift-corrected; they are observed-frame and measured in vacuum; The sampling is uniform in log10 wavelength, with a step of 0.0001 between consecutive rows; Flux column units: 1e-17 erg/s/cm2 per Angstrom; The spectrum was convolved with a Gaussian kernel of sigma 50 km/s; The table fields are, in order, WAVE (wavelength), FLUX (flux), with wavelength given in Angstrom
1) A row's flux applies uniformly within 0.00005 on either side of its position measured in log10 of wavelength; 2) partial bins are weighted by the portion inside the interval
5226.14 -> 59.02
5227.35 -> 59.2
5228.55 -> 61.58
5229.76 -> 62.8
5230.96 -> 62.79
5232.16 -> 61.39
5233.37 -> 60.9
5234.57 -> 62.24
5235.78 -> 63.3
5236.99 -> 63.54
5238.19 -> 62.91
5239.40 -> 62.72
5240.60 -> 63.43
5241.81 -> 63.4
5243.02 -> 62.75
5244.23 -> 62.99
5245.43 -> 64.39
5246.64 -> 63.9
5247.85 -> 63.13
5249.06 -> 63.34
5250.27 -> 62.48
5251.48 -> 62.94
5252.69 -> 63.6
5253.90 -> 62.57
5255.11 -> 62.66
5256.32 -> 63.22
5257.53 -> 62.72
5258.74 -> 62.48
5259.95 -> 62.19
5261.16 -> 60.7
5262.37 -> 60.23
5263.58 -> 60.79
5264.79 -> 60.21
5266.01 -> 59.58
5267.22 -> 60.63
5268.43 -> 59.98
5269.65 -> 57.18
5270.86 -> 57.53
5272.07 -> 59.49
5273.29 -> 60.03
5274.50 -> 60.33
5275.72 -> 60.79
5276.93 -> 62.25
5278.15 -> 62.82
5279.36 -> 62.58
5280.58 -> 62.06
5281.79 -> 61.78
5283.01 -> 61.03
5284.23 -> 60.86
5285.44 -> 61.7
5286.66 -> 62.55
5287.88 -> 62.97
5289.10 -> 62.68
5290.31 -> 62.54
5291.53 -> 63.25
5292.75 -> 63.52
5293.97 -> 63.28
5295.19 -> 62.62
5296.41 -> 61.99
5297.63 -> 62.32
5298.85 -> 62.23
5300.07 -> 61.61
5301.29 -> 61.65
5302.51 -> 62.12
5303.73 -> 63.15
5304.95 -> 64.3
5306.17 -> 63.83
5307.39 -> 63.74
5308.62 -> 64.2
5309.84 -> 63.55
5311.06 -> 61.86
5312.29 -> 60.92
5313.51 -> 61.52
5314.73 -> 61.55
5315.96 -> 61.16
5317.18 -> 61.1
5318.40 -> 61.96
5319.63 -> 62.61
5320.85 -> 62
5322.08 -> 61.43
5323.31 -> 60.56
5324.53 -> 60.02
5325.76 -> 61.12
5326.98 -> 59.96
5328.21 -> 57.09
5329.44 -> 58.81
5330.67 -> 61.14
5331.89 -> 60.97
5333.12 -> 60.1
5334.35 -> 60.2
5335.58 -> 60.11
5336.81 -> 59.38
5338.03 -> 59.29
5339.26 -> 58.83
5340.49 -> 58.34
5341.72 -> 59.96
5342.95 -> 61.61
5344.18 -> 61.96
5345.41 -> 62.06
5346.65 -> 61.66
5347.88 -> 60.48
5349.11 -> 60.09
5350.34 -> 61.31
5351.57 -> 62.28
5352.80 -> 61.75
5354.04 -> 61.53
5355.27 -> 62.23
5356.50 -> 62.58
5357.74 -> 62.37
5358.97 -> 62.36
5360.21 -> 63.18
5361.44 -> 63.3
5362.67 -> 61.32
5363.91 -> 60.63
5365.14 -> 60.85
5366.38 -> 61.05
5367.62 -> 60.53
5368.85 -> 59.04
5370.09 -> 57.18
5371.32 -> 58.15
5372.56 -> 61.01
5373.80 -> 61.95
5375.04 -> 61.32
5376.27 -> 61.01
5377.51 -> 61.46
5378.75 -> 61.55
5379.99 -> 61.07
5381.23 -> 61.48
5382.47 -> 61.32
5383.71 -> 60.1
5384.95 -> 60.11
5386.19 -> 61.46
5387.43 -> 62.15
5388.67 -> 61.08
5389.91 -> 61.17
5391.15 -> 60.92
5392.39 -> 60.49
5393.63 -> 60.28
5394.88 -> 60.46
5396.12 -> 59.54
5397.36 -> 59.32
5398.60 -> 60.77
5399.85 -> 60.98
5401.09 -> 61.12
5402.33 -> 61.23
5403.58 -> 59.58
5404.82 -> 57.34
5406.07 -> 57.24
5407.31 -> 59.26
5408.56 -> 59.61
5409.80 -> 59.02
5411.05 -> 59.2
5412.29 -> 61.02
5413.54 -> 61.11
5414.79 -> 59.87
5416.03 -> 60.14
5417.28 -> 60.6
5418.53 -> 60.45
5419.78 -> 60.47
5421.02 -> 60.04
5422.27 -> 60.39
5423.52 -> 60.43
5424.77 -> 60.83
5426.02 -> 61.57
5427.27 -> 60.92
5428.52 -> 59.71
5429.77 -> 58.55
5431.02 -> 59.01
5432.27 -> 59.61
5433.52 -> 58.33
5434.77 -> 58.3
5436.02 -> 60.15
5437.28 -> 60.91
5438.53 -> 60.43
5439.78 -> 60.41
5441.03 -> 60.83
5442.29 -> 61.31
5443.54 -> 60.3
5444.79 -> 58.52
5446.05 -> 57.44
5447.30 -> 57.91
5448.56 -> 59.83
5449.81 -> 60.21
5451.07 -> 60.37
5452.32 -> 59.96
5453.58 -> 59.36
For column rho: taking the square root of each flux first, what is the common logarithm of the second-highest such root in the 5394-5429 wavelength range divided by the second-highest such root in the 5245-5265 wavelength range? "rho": -0.0093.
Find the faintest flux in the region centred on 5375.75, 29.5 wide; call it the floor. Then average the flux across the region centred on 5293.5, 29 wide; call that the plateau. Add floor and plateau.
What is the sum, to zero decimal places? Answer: 120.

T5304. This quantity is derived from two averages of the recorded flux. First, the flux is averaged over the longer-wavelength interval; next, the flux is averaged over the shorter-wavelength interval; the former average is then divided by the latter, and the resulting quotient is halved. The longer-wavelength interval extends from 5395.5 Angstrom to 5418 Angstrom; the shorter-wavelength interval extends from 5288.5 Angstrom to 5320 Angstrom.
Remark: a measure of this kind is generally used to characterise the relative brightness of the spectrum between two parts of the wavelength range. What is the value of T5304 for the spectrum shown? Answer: 0.479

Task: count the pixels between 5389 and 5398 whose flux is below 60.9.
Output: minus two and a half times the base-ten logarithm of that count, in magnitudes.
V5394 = -1.75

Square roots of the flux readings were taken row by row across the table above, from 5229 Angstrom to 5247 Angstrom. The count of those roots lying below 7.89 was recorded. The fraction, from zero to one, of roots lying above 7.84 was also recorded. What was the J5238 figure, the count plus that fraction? 3.9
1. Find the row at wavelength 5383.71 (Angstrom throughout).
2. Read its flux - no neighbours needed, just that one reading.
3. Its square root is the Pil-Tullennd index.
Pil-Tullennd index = 7.75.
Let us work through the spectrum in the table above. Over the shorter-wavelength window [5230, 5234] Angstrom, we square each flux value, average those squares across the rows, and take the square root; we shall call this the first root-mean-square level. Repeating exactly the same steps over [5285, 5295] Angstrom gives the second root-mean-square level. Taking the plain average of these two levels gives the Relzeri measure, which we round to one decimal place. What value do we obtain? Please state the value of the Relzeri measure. 62.3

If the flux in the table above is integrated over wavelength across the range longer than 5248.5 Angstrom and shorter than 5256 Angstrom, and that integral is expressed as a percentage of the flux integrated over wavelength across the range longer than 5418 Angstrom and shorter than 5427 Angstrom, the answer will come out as 86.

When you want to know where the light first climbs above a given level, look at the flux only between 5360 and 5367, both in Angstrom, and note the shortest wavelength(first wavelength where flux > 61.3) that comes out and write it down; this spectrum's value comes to 5360.21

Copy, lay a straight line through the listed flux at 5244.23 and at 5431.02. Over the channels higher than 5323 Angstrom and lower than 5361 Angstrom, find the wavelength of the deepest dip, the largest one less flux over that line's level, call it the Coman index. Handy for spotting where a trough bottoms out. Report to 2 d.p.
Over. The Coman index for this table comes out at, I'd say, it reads 5328.21 Angstrom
